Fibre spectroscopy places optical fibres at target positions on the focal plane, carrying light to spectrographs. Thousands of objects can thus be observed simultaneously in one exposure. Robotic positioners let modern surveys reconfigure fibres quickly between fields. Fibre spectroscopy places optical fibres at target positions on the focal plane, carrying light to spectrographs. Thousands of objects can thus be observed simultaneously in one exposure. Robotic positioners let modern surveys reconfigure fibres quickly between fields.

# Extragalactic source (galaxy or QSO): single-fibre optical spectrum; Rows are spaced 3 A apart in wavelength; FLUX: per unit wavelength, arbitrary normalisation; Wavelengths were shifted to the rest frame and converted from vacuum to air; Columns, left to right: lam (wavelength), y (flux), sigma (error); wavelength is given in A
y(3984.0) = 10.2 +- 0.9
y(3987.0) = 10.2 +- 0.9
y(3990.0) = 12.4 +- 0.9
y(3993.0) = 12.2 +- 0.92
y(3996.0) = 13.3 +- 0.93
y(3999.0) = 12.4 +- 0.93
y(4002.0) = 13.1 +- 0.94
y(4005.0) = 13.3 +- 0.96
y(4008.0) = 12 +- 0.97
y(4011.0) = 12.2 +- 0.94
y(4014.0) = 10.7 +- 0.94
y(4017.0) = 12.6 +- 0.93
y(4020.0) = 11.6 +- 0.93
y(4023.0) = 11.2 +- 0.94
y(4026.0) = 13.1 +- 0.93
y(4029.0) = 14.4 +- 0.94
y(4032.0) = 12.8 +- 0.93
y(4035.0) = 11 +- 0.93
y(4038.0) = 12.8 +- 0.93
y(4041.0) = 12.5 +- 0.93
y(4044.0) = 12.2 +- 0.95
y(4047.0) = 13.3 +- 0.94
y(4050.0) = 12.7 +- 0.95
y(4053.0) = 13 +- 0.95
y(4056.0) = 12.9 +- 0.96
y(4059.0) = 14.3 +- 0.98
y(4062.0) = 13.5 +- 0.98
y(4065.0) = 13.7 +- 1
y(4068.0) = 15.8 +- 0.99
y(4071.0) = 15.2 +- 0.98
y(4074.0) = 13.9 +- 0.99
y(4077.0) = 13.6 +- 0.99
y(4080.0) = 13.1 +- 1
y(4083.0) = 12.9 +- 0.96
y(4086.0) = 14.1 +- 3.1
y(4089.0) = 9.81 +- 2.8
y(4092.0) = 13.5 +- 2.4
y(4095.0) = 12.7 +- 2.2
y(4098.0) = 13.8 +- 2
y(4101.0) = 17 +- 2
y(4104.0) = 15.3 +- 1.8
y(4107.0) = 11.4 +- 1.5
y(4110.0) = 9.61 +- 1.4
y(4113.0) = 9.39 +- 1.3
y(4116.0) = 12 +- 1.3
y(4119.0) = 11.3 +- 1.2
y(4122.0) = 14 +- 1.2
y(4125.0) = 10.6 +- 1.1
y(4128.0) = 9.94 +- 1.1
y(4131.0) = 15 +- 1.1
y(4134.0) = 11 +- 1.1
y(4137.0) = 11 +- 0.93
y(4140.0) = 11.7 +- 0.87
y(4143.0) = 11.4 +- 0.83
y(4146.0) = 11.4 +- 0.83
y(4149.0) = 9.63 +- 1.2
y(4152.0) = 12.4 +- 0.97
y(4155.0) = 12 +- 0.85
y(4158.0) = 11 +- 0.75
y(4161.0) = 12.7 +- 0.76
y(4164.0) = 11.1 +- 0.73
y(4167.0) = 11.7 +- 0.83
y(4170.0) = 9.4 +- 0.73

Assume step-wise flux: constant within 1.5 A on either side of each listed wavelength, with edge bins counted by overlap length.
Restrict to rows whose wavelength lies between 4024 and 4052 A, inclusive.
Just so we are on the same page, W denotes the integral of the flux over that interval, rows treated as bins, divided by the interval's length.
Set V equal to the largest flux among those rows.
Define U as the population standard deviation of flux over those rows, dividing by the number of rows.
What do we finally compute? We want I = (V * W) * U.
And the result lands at 157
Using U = 0.9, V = 14.4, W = 12.7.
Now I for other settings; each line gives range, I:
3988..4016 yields 125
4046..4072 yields 221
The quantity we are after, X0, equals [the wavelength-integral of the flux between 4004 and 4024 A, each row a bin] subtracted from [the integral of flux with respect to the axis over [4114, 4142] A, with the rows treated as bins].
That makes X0 91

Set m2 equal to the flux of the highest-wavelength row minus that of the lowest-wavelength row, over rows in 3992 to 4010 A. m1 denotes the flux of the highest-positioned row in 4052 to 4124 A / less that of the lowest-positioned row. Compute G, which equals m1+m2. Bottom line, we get 1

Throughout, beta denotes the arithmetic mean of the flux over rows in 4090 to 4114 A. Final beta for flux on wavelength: 12.8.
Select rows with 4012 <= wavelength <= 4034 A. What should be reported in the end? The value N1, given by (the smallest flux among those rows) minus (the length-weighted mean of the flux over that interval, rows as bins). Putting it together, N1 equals -1.6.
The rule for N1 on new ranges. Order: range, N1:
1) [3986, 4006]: -2.2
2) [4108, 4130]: -1.7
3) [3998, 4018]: -1.6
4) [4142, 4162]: -1.8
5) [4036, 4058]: -0.6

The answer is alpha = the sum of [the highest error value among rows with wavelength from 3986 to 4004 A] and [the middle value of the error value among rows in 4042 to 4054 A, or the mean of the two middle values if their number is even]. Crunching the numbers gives 1.89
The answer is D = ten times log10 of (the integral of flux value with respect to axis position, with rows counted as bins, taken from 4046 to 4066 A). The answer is 24.3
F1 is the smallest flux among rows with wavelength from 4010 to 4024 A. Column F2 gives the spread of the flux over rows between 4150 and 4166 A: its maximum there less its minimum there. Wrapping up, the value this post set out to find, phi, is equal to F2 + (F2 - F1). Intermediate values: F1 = 10.7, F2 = 1.7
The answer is -7.3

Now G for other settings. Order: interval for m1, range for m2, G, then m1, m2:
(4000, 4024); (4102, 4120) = -6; -1.9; -4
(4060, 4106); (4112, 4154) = 5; 1.8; 3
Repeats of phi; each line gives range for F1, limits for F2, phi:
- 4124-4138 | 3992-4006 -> -7.7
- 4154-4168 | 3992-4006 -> -8.8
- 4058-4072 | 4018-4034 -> -7.1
